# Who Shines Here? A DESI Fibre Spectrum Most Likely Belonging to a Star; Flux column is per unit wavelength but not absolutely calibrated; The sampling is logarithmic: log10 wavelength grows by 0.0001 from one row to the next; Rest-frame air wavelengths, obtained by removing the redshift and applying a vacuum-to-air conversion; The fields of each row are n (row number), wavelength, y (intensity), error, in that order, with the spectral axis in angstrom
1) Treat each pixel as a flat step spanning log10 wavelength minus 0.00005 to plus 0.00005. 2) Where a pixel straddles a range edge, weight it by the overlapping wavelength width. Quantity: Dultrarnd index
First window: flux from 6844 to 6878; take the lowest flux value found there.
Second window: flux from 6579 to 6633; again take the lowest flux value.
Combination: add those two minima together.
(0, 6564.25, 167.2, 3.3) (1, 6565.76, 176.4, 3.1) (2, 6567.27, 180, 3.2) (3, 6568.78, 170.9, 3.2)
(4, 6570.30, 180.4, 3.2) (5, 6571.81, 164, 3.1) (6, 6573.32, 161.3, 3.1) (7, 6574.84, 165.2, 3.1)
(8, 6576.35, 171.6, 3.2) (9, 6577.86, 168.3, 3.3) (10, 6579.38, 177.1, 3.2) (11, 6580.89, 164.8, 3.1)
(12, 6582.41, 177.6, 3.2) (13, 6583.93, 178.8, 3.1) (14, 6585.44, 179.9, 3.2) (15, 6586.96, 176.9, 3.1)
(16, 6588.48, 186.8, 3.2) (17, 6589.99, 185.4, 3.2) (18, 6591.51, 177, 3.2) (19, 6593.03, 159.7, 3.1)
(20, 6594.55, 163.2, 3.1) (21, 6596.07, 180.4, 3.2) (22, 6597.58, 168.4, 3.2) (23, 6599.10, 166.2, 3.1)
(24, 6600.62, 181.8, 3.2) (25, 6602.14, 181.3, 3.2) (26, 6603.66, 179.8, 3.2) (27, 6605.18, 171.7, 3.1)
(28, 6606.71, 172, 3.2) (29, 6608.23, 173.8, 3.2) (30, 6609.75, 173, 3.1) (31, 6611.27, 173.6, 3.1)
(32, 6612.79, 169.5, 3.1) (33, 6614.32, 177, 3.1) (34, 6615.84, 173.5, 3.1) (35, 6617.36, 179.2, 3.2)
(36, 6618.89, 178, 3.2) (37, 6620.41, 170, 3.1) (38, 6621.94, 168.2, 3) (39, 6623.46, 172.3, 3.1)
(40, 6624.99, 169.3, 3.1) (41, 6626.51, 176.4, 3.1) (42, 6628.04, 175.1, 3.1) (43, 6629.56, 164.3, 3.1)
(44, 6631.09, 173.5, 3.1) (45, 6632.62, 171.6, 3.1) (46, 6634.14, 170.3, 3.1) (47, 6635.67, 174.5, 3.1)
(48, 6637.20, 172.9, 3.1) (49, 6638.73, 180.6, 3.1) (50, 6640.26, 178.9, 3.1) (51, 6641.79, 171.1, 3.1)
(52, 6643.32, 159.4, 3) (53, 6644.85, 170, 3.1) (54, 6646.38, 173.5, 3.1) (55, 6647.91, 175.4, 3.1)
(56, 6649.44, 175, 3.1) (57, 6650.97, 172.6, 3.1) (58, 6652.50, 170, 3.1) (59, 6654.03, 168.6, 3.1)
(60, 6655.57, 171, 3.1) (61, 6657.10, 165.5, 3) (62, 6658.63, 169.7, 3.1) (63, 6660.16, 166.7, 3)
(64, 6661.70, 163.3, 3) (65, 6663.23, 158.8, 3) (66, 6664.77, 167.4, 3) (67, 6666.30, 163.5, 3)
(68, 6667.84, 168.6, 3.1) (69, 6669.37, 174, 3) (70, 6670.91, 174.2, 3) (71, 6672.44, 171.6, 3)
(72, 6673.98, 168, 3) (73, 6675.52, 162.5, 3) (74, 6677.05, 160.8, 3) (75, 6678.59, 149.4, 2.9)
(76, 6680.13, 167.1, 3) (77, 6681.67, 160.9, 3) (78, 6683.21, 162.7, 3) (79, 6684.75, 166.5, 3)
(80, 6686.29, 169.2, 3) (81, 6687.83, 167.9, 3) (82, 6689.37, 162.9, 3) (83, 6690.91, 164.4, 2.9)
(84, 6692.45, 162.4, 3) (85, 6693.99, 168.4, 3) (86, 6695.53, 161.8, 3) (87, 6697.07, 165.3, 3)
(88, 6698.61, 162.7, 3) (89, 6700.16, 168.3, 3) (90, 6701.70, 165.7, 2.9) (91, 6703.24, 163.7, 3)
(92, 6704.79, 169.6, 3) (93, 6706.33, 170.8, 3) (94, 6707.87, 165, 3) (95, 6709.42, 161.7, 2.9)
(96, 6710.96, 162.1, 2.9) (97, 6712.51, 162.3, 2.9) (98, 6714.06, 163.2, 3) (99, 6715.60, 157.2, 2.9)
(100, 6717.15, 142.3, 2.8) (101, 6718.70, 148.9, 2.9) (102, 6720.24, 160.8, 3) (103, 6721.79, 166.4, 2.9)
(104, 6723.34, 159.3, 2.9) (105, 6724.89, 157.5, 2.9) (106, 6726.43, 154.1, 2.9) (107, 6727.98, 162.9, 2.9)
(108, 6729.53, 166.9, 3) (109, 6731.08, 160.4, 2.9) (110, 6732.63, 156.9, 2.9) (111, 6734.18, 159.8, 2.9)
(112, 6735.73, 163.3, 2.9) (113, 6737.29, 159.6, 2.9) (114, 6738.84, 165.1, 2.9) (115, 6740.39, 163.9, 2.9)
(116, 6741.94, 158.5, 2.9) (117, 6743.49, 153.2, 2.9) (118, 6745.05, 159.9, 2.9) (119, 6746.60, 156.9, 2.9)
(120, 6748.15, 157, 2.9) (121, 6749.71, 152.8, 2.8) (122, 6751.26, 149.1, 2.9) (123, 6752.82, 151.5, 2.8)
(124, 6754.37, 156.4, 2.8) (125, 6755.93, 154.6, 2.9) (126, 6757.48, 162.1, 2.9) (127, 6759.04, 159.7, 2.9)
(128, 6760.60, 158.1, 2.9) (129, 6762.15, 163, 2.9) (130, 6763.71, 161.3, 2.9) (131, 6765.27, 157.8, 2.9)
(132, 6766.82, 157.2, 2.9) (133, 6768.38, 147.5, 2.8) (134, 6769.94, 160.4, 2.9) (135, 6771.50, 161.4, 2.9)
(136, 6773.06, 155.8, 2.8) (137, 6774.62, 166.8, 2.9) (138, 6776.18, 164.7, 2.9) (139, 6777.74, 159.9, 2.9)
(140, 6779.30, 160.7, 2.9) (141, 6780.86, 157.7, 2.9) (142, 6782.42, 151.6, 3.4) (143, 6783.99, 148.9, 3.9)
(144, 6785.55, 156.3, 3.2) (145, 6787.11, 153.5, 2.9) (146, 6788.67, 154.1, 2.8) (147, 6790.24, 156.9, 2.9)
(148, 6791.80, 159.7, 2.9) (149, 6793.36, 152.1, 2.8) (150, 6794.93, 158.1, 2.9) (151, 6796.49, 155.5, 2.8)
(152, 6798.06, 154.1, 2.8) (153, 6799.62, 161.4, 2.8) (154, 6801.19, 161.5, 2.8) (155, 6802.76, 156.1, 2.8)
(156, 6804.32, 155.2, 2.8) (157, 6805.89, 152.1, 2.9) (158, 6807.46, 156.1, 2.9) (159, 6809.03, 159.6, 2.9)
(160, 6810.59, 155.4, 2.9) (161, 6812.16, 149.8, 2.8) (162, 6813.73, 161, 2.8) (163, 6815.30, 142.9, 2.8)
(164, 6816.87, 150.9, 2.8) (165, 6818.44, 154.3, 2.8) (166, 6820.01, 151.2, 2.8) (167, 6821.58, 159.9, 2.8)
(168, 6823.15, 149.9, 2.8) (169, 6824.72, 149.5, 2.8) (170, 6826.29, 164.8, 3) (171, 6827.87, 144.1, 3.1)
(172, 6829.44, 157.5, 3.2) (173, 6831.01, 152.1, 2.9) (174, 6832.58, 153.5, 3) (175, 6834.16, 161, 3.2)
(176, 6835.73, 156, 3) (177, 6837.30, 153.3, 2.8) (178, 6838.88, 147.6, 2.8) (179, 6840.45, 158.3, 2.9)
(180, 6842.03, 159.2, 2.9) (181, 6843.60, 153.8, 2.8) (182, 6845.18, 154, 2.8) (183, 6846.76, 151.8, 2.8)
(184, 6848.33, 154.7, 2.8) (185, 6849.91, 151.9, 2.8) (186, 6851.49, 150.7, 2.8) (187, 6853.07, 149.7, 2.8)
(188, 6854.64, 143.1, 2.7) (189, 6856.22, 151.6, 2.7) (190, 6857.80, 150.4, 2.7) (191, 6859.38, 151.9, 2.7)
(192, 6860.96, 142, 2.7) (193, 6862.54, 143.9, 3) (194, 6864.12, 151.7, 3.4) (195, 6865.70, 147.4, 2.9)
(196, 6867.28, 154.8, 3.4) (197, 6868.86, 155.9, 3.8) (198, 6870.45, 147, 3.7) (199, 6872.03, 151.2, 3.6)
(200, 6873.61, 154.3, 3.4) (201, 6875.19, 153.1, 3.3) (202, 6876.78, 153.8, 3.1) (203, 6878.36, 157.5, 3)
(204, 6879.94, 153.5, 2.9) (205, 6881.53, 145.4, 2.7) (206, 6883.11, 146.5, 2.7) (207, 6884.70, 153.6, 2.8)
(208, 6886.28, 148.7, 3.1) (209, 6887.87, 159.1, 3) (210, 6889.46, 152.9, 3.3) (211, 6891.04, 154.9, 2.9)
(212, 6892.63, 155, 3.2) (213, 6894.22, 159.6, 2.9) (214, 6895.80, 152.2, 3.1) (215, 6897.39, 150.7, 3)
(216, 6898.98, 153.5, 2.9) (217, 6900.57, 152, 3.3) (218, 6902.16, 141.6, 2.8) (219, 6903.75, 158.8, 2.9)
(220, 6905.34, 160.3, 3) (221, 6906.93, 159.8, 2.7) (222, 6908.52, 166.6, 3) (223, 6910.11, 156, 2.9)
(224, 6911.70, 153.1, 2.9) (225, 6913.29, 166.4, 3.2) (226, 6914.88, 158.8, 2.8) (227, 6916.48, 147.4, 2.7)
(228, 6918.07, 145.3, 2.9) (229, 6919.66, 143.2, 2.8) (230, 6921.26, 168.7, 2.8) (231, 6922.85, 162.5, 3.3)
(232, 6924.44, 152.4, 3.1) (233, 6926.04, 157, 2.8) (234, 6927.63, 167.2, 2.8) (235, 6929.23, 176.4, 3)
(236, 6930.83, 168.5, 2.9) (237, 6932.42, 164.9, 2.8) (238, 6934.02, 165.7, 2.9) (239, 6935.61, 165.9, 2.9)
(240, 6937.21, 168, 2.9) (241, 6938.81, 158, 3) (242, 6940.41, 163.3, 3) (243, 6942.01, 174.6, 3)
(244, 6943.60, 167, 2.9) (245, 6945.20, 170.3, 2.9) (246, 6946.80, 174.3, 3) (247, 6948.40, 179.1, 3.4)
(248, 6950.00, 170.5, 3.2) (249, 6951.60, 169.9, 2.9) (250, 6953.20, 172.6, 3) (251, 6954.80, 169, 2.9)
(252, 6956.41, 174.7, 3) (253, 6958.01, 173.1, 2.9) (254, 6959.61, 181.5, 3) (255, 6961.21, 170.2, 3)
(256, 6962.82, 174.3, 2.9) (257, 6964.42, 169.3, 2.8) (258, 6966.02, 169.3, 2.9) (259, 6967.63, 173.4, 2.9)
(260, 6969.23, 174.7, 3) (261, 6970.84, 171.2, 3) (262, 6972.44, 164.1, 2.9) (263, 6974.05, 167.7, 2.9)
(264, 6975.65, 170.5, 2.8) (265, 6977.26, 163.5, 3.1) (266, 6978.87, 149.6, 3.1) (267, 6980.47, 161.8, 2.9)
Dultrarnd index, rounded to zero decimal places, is 302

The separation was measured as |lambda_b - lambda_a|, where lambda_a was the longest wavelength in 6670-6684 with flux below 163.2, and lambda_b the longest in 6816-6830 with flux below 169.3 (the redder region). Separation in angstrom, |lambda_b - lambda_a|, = 146.2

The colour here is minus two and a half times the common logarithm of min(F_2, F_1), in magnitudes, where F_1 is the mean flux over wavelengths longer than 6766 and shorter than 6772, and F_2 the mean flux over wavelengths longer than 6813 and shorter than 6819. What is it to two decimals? -5.46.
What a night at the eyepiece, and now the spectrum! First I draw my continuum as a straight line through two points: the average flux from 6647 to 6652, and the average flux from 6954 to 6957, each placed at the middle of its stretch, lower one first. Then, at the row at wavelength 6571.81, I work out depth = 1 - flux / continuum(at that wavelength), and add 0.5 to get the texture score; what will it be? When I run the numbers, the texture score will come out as 0.563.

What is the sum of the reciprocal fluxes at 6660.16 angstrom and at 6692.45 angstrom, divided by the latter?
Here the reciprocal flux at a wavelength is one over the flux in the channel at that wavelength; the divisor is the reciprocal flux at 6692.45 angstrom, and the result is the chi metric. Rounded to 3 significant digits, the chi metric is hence 1.97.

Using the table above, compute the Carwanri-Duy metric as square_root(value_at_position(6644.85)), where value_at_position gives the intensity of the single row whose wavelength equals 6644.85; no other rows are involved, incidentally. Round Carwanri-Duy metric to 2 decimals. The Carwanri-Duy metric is 13.04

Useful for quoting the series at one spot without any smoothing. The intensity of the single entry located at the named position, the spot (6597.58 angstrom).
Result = 168.4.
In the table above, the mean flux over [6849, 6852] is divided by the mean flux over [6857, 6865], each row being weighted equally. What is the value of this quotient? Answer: 1.022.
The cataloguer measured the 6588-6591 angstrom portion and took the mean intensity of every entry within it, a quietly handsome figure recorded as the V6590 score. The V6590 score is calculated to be 186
